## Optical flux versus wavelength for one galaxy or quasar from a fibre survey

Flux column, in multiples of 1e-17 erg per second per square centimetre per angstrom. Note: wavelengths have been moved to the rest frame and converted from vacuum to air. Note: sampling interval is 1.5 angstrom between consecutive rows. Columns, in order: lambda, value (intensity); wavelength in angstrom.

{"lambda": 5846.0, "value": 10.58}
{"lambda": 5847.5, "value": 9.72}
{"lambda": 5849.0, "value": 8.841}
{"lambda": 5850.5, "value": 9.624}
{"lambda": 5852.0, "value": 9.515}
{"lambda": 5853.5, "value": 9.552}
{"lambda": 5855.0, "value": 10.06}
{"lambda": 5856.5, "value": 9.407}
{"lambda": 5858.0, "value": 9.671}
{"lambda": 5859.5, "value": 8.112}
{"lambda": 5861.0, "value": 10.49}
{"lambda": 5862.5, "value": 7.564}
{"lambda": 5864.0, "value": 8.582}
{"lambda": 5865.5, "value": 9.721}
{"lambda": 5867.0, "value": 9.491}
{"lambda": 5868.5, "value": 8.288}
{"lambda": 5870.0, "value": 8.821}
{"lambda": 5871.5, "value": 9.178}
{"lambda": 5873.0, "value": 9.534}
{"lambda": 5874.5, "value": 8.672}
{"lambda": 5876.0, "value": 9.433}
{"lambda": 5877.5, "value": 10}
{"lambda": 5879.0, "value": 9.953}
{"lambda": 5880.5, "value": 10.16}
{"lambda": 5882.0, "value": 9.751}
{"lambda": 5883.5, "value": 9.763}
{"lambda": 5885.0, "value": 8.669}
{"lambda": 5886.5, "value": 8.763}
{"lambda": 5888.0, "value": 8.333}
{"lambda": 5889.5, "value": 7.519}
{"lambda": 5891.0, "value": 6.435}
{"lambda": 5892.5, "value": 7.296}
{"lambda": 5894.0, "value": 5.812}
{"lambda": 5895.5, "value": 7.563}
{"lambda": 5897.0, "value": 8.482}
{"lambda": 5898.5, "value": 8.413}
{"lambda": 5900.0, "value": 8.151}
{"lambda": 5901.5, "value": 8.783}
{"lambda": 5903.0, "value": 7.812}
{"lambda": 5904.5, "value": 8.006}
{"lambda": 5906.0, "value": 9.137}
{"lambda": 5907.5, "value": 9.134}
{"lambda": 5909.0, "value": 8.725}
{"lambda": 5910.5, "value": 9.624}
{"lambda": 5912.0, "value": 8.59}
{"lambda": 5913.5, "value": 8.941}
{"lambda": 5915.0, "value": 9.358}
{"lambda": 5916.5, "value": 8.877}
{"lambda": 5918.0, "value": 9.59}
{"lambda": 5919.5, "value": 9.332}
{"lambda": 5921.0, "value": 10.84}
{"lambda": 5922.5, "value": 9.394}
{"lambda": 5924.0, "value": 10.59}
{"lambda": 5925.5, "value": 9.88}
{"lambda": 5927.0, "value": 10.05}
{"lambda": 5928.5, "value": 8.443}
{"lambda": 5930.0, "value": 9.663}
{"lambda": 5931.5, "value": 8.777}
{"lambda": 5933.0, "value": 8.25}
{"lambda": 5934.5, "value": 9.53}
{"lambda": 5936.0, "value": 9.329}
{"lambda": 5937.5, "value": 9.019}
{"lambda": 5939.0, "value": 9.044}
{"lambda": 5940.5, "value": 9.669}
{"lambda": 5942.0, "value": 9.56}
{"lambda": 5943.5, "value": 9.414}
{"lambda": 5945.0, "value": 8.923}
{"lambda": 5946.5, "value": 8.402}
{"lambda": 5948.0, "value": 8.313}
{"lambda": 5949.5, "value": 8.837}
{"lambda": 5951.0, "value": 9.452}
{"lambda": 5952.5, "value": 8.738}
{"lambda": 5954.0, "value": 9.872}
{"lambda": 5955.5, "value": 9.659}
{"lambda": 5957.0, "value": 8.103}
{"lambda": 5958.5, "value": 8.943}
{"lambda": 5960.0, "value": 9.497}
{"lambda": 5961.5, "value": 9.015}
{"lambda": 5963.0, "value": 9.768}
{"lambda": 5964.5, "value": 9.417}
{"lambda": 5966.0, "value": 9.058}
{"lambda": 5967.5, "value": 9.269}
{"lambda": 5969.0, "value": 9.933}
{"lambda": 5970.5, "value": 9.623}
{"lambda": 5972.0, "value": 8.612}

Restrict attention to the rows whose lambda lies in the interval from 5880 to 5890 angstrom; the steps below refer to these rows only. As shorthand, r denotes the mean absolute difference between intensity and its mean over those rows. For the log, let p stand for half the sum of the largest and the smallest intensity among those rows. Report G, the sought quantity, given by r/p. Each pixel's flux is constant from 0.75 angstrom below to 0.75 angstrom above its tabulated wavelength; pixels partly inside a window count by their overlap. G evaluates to 0.087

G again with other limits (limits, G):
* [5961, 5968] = 0.024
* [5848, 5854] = 0.029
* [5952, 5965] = 0.052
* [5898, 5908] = 0.053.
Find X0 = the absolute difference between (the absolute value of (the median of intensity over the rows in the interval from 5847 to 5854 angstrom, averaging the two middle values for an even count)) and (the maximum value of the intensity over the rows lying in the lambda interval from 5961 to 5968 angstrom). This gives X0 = 0.22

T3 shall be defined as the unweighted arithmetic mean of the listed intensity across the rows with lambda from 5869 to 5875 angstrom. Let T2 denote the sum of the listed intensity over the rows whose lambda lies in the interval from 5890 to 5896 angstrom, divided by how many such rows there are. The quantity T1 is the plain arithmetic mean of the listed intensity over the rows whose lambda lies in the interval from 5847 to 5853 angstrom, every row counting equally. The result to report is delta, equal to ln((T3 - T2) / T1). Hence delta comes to -1.4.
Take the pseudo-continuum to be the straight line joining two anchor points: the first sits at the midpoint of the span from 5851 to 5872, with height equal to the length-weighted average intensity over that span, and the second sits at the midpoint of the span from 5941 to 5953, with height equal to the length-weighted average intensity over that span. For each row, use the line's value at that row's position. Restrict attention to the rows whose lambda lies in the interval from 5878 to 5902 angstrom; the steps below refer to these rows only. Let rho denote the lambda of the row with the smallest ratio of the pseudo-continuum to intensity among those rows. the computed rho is 5880.5 angstrom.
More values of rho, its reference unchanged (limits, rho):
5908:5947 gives 5921.0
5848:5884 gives 5861.0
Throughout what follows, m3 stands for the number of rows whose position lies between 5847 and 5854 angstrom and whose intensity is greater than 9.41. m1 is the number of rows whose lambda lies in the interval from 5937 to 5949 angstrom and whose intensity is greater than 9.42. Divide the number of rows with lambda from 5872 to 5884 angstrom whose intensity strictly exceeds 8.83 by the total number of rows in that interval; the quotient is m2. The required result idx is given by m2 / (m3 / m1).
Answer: 0.4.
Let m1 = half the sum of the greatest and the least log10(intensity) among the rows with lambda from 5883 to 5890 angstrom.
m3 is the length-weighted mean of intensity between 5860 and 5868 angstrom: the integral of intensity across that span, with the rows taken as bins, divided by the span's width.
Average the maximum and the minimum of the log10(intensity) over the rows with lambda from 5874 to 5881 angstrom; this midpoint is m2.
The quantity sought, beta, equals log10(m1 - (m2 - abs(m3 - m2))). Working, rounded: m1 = 0.93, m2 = 0.973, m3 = 9.11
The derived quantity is 0.908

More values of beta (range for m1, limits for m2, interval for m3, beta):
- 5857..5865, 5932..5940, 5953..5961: 0.916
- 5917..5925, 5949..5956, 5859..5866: 0.901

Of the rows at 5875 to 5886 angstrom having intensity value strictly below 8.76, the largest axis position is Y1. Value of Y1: 5885.0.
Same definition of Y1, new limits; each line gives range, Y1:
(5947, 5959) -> 5957.0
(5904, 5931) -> 5928.5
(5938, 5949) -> 5948.0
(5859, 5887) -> 5885.0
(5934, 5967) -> 5957.0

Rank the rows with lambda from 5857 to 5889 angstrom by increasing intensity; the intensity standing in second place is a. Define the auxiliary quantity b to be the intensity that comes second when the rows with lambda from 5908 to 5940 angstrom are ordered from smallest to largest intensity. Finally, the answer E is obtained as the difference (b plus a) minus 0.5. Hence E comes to 16.1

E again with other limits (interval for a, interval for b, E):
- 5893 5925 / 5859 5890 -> 14.6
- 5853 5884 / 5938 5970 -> 15.9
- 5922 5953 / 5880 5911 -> 14.2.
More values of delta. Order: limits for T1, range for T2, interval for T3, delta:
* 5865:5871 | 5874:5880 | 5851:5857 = -4.3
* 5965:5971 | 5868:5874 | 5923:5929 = -2.5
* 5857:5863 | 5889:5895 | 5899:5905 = -1.8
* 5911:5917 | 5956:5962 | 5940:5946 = -2.9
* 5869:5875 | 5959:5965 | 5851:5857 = -3.8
